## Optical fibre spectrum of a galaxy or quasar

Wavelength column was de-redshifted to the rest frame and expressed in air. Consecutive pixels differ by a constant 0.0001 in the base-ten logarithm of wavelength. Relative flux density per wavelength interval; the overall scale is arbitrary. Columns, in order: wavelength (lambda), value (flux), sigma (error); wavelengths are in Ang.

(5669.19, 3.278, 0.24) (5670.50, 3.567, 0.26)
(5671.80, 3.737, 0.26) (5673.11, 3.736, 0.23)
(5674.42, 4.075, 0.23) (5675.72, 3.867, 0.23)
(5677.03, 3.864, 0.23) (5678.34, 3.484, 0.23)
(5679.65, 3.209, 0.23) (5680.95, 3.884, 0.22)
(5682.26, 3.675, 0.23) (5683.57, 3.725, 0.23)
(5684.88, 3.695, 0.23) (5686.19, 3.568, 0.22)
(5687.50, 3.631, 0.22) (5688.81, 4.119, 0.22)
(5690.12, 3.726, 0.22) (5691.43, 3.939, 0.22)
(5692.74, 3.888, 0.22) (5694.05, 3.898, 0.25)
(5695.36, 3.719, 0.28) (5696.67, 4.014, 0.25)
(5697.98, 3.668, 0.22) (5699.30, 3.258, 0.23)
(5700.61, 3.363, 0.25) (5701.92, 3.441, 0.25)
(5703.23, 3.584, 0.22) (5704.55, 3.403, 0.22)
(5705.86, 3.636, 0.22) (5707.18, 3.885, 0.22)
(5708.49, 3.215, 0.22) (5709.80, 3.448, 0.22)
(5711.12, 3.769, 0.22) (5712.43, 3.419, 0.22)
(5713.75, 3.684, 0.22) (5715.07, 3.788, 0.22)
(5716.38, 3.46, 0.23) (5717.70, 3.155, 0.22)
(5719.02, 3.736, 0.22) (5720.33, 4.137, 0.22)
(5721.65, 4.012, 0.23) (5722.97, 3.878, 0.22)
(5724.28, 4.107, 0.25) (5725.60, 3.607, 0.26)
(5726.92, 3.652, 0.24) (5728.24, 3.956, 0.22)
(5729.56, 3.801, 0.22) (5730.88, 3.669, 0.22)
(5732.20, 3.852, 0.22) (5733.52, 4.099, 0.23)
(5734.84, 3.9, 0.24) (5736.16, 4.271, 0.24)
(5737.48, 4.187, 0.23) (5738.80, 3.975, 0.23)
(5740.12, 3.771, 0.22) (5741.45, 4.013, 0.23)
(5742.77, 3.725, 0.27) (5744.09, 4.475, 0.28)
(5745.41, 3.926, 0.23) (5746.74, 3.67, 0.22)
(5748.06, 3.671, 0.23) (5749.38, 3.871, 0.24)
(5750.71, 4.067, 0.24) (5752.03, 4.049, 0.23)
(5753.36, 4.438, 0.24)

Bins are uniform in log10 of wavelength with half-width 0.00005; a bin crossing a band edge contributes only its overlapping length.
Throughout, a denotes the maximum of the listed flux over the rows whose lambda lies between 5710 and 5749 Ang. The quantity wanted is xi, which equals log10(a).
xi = 0.65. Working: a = 4.475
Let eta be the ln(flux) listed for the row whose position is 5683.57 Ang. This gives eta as 1.32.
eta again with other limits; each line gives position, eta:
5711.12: 1.33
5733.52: 1.41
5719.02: 1.32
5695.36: 1.31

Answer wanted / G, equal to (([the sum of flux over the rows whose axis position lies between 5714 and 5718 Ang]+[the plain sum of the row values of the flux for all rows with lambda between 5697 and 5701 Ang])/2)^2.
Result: 107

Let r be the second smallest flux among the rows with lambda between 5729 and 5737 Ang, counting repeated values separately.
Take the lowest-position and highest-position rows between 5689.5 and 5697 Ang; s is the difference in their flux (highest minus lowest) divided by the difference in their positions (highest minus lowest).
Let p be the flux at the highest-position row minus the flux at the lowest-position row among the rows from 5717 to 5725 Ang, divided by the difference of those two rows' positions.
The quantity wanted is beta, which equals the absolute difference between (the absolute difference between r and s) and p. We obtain 3.61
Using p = 0.14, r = 3.801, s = 0.04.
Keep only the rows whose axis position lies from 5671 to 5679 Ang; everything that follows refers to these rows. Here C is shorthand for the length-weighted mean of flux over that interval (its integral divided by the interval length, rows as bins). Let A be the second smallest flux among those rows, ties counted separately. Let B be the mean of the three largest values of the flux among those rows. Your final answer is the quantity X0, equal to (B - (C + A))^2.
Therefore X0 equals 12.9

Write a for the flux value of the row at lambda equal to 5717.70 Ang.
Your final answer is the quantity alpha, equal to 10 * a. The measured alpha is 32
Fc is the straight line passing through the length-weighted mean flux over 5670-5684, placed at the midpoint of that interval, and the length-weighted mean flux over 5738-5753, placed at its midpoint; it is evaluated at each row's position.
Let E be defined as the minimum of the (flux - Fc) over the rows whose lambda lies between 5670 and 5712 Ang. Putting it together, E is -0.60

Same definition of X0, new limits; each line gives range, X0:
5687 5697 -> 12.7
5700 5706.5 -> 11.1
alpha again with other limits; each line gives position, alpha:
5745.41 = 39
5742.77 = 37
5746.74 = 37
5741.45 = 40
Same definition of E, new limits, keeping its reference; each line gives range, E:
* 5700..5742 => -0.69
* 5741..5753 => -0.28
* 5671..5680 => -0.51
